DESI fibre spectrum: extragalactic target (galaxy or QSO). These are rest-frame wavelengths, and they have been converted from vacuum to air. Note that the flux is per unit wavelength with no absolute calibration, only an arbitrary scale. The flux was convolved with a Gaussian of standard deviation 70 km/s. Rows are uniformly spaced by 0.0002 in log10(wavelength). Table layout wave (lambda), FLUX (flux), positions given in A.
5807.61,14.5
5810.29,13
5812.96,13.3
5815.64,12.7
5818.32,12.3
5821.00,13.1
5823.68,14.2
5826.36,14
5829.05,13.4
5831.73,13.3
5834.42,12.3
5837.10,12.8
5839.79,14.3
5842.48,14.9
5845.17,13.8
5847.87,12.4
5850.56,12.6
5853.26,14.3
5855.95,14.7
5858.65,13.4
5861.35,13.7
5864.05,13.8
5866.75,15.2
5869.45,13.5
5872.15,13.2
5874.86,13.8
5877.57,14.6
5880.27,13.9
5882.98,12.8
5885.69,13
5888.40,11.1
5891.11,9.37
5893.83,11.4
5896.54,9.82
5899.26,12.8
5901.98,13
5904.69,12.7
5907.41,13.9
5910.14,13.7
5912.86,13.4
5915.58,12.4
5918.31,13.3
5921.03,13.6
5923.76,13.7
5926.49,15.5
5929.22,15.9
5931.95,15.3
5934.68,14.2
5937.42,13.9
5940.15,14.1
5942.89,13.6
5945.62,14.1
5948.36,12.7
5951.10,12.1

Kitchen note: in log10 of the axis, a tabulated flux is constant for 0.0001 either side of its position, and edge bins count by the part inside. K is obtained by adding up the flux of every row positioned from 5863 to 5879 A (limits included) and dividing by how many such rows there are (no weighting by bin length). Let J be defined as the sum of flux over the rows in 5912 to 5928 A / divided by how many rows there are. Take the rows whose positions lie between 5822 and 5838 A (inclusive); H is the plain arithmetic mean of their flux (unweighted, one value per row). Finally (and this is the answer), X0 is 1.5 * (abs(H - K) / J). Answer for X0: 0.08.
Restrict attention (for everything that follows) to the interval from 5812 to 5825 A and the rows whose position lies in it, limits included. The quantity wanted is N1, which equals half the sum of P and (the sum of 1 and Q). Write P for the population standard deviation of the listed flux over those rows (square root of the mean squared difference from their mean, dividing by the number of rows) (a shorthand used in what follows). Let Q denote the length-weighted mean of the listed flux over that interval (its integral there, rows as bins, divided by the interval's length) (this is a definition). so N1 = 7.4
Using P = 0.64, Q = 13.1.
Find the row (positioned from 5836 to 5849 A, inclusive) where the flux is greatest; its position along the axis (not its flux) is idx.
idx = 5842.48 A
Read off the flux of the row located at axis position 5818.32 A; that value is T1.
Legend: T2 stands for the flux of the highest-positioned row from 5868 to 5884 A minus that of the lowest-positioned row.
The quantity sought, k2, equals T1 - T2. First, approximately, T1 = 12.3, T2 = -0.70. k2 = 13.0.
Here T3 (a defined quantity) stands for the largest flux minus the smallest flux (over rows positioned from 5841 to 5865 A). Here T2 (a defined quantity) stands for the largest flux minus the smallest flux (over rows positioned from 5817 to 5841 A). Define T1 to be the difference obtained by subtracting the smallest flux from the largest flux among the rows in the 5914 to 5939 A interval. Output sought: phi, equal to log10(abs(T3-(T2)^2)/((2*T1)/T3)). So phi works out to -0.27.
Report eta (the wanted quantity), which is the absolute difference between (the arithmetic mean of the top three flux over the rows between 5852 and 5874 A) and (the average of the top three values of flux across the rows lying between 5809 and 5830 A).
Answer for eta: 0.9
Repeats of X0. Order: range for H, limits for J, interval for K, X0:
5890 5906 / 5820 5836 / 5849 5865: 0.25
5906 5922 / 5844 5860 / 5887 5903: 0.24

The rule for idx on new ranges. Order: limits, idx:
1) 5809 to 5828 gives 5823.68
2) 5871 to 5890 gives 5877.57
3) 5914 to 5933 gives 5929.22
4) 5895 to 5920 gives 5907.41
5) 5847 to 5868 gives 5866.75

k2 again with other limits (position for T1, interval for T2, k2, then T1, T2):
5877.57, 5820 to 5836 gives 15.4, 14.6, -0.80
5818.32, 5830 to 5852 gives 13.0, 12.3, -0.70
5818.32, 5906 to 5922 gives 12.6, 12.3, -0.30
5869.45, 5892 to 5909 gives 11.0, 13.5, 2.50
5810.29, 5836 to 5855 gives 11.5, 13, 1.50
